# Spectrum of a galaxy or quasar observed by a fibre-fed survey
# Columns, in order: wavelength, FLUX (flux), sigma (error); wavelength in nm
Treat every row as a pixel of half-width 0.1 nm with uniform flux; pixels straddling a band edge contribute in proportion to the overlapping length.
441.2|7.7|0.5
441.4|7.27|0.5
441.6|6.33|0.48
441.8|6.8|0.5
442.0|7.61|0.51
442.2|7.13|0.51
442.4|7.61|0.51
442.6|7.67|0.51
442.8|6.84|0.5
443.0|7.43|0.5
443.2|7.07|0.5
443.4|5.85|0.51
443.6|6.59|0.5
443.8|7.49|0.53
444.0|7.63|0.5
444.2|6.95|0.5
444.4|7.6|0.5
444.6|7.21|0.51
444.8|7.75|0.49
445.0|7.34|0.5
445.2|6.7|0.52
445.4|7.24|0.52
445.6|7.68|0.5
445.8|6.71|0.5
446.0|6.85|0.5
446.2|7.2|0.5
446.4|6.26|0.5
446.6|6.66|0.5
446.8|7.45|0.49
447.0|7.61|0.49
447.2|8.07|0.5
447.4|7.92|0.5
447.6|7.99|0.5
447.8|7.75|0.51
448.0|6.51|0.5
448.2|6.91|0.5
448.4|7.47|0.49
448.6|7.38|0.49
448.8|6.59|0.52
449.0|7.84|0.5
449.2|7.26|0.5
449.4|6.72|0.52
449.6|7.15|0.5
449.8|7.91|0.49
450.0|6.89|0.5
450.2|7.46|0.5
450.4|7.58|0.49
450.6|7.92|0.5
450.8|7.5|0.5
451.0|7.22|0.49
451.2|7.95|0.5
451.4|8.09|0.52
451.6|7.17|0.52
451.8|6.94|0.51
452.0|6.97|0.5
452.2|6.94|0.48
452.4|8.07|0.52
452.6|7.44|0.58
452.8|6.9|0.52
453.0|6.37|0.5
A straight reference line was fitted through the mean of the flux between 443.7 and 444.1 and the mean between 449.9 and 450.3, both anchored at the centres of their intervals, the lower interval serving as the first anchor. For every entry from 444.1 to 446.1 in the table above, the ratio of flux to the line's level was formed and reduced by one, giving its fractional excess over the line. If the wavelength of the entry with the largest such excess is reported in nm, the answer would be 444.8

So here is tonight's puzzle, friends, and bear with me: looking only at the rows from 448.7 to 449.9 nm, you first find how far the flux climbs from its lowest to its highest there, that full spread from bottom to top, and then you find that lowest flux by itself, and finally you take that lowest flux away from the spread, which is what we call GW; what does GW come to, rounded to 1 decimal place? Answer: -5.3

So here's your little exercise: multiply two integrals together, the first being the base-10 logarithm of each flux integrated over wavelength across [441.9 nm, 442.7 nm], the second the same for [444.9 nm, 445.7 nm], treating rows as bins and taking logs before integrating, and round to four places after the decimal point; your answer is 0.4813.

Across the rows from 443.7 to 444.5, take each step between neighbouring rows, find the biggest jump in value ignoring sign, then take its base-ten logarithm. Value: -0.17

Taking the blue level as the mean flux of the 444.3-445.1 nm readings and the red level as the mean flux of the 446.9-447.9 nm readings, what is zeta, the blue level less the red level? -0.4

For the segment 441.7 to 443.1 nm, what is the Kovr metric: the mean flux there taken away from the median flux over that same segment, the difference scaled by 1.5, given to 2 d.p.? 0.20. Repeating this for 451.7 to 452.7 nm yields -0.45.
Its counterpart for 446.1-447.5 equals 0.21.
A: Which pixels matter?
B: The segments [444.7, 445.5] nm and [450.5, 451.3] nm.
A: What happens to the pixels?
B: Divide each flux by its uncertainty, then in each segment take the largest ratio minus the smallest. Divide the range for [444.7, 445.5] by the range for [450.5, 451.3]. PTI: 2.5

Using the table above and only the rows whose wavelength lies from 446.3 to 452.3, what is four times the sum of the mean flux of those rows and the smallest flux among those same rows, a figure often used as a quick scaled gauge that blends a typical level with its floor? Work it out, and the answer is 54.4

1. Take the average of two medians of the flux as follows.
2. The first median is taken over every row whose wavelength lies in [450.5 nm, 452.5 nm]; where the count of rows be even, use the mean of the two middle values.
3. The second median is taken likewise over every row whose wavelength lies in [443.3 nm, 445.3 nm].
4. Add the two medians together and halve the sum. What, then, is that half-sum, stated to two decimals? 7.32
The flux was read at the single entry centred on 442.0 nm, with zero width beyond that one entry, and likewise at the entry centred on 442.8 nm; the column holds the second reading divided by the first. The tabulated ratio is 0.90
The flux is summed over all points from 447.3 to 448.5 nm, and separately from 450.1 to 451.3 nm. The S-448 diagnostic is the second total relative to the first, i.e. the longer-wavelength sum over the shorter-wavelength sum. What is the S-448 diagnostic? 1.02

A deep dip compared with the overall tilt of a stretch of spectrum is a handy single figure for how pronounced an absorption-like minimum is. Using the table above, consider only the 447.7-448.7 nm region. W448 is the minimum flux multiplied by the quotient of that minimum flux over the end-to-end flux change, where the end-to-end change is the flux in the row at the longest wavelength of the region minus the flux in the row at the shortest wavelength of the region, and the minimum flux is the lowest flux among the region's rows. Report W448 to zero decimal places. -115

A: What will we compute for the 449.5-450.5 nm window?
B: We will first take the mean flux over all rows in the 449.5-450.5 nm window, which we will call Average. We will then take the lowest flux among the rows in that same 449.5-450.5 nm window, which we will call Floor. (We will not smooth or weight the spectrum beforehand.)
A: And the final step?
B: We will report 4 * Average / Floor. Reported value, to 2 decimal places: 4.29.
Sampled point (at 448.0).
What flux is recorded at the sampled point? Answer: 6.51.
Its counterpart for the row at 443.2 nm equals 7.07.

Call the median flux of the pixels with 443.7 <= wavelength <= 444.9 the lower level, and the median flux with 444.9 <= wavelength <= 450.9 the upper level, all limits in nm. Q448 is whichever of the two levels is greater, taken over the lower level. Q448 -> 1.00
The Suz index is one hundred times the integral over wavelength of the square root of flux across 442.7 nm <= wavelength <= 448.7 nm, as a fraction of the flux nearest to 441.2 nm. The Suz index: 209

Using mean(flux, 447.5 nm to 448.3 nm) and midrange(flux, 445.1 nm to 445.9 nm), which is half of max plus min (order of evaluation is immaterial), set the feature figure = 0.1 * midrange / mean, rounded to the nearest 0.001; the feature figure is 0.099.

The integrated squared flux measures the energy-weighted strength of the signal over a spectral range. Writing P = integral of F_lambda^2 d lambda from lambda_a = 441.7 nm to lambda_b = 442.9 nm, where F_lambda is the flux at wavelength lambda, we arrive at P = 63.7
